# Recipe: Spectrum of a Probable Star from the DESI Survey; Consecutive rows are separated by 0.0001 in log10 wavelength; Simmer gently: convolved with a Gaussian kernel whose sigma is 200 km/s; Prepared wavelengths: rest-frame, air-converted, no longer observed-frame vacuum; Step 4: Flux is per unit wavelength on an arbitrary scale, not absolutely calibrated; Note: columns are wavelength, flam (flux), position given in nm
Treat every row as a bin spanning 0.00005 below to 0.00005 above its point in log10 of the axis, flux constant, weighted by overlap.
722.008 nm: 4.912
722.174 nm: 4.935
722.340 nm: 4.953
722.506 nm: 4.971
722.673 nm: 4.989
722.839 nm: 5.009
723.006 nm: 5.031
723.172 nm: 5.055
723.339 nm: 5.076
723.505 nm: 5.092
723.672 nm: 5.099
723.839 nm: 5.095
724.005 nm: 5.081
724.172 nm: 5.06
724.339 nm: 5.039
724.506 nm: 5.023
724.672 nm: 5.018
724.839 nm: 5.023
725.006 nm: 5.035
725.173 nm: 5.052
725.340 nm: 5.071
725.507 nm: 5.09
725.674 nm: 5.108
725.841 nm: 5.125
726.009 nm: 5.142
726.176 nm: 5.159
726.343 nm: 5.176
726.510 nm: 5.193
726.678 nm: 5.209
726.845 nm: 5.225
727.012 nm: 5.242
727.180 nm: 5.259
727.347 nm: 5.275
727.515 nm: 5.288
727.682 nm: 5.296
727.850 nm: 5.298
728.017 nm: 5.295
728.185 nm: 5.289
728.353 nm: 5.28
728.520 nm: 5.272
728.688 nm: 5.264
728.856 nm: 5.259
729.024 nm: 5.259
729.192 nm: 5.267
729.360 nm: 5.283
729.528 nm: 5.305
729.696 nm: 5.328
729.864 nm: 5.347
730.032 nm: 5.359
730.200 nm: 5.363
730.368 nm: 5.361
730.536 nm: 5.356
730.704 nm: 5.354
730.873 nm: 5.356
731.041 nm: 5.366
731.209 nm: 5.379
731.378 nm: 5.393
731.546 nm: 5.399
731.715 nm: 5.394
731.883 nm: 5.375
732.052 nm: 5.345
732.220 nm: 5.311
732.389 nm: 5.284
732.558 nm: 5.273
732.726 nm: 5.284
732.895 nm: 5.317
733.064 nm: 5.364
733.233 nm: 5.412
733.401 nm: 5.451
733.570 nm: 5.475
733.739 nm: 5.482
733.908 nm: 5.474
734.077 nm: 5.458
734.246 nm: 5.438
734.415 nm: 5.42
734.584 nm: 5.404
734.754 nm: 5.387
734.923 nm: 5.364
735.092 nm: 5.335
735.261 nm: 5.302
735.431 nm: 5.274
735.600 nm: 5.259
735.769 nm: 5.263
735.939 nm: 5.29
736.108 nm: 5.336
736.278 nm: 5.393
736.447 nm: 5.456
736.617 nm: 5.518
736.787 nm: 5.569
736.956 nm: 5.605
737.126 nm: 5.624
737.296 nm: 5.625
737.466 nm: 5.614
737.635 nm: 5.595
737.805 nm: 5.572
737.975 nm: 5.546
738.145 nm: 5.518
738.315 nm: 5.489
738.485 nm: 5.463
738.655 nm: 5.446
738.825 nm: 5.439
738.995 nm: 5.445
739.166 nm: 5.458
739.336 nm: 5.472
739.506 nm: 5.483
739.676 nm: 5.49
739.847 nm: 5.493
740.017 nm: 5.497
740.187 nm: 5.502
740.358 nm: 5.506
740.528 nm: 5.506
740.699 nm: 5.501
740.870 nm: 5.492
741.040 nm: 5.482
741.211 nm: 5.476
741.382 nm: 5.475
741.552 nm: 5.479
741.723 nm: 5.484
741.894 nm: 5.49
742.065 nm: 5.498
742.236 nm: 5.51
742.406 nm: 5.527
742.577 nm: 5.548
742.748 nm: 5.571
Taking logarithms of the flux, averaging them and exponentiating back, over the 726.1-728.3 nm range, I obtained 5.25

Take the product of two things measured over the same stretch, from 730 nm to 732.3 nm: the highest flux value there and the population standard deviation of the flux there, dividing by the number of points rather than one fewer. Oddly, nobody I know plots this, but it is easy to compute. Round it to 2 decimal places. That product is 0.12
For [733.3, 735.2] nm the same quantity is 0.25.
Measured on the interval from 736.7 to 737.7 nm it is 0.11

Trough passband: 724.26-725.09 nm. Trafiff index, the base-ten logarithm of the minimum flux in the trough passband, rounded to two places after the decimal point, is 0.70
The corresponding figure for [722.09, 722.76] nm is 0.69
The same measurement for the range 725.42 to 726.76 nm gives 0.71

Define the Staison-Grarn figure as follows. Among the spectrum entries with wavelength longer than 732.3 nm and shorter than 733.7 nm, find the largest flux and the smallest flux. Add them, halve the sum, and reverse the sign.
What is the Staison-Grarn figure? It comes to -5.37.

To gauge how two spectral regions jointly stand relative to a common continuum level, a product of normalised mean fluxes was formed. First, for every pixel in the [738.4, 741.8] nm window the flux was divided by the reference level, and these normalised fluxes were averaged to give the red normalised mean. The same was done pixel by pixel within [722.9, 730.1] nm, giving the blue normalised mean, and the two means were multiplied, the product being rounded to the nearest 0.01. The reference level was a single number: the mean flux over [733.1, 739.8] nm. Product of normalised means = 0.95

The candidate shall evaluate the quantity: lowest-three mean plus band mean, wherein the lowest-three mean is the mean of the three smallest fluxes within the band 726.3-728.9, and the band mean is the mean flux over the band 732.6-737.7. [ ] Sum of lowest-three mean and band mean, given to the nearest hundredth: 10.62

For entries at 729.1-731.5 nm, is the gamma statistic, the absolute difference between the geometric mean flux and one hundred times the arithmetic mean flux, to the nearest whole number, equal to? 529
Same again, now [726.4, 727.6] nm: 519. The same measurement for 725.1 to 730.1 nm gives 518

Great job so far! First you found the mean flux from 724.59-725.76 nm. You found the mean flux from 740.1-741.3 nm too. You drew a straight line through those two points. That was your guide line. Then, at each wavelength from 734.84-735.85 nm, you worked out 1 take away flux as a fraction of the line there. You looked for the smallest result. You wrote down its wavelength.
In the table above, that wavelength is 734.923 nm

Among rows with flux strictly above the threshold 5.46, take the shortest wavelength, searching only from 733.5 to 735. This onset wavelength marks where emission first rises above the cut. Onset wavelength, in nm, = 733.570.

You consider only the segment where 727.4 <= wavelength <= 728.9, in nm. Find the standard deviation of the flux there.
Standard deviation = 0.014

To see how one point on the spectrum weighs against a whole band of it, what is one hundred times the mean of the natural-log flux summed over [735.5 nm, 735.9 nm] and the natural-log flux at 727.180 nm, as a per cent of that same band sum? 75.0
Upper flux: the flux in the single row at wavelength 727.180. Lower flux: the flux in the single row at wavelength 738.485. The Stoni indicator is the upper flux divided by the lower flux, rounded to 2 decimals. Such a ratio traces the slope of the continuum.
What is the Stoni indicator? 0.96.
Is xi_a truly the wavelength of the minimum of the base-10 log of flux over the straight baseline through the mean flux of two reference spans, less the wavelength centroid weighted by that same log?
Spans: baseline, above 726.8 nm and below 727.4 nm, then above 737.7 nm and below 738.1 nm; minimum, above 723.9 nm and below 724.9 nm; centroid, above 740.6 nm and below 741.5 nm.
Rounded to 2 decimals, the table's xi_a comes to -16.39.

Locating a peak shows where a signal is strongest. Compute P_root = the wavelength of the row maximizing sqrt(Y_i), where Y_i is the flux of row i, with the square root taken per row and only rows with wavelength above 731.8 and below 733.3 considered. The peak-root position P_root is 733.233 nm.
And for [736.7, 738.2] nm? 737.296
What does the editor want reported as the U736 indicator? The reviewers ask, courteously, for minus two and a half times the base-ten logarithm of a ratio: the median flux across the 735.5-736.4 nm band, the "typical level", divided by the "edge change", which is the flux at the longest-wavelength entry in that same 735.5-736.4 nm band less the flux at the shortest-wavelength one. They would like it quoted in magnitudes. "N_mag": -4.0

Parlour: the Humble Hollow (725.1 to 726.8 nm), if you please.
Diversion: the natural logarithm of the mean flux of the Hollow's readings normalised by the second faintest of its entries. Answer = 0.012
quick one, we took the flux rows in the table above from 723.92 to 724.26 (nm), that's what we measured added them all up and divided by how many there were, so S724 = 5.07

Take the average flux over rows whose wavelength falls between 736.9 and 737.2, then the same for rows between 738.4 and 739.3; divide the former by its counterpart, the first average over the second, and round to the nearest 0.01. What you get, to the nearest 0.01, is 1.03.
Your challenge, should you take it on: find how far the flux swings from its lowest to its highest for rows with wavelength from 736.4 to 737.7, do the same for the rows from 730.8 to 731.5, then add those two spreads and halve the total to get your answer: 0.10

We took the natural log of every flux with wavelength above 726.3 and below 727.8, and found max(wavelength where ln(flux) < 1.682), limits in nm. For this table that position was 727.682 nm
